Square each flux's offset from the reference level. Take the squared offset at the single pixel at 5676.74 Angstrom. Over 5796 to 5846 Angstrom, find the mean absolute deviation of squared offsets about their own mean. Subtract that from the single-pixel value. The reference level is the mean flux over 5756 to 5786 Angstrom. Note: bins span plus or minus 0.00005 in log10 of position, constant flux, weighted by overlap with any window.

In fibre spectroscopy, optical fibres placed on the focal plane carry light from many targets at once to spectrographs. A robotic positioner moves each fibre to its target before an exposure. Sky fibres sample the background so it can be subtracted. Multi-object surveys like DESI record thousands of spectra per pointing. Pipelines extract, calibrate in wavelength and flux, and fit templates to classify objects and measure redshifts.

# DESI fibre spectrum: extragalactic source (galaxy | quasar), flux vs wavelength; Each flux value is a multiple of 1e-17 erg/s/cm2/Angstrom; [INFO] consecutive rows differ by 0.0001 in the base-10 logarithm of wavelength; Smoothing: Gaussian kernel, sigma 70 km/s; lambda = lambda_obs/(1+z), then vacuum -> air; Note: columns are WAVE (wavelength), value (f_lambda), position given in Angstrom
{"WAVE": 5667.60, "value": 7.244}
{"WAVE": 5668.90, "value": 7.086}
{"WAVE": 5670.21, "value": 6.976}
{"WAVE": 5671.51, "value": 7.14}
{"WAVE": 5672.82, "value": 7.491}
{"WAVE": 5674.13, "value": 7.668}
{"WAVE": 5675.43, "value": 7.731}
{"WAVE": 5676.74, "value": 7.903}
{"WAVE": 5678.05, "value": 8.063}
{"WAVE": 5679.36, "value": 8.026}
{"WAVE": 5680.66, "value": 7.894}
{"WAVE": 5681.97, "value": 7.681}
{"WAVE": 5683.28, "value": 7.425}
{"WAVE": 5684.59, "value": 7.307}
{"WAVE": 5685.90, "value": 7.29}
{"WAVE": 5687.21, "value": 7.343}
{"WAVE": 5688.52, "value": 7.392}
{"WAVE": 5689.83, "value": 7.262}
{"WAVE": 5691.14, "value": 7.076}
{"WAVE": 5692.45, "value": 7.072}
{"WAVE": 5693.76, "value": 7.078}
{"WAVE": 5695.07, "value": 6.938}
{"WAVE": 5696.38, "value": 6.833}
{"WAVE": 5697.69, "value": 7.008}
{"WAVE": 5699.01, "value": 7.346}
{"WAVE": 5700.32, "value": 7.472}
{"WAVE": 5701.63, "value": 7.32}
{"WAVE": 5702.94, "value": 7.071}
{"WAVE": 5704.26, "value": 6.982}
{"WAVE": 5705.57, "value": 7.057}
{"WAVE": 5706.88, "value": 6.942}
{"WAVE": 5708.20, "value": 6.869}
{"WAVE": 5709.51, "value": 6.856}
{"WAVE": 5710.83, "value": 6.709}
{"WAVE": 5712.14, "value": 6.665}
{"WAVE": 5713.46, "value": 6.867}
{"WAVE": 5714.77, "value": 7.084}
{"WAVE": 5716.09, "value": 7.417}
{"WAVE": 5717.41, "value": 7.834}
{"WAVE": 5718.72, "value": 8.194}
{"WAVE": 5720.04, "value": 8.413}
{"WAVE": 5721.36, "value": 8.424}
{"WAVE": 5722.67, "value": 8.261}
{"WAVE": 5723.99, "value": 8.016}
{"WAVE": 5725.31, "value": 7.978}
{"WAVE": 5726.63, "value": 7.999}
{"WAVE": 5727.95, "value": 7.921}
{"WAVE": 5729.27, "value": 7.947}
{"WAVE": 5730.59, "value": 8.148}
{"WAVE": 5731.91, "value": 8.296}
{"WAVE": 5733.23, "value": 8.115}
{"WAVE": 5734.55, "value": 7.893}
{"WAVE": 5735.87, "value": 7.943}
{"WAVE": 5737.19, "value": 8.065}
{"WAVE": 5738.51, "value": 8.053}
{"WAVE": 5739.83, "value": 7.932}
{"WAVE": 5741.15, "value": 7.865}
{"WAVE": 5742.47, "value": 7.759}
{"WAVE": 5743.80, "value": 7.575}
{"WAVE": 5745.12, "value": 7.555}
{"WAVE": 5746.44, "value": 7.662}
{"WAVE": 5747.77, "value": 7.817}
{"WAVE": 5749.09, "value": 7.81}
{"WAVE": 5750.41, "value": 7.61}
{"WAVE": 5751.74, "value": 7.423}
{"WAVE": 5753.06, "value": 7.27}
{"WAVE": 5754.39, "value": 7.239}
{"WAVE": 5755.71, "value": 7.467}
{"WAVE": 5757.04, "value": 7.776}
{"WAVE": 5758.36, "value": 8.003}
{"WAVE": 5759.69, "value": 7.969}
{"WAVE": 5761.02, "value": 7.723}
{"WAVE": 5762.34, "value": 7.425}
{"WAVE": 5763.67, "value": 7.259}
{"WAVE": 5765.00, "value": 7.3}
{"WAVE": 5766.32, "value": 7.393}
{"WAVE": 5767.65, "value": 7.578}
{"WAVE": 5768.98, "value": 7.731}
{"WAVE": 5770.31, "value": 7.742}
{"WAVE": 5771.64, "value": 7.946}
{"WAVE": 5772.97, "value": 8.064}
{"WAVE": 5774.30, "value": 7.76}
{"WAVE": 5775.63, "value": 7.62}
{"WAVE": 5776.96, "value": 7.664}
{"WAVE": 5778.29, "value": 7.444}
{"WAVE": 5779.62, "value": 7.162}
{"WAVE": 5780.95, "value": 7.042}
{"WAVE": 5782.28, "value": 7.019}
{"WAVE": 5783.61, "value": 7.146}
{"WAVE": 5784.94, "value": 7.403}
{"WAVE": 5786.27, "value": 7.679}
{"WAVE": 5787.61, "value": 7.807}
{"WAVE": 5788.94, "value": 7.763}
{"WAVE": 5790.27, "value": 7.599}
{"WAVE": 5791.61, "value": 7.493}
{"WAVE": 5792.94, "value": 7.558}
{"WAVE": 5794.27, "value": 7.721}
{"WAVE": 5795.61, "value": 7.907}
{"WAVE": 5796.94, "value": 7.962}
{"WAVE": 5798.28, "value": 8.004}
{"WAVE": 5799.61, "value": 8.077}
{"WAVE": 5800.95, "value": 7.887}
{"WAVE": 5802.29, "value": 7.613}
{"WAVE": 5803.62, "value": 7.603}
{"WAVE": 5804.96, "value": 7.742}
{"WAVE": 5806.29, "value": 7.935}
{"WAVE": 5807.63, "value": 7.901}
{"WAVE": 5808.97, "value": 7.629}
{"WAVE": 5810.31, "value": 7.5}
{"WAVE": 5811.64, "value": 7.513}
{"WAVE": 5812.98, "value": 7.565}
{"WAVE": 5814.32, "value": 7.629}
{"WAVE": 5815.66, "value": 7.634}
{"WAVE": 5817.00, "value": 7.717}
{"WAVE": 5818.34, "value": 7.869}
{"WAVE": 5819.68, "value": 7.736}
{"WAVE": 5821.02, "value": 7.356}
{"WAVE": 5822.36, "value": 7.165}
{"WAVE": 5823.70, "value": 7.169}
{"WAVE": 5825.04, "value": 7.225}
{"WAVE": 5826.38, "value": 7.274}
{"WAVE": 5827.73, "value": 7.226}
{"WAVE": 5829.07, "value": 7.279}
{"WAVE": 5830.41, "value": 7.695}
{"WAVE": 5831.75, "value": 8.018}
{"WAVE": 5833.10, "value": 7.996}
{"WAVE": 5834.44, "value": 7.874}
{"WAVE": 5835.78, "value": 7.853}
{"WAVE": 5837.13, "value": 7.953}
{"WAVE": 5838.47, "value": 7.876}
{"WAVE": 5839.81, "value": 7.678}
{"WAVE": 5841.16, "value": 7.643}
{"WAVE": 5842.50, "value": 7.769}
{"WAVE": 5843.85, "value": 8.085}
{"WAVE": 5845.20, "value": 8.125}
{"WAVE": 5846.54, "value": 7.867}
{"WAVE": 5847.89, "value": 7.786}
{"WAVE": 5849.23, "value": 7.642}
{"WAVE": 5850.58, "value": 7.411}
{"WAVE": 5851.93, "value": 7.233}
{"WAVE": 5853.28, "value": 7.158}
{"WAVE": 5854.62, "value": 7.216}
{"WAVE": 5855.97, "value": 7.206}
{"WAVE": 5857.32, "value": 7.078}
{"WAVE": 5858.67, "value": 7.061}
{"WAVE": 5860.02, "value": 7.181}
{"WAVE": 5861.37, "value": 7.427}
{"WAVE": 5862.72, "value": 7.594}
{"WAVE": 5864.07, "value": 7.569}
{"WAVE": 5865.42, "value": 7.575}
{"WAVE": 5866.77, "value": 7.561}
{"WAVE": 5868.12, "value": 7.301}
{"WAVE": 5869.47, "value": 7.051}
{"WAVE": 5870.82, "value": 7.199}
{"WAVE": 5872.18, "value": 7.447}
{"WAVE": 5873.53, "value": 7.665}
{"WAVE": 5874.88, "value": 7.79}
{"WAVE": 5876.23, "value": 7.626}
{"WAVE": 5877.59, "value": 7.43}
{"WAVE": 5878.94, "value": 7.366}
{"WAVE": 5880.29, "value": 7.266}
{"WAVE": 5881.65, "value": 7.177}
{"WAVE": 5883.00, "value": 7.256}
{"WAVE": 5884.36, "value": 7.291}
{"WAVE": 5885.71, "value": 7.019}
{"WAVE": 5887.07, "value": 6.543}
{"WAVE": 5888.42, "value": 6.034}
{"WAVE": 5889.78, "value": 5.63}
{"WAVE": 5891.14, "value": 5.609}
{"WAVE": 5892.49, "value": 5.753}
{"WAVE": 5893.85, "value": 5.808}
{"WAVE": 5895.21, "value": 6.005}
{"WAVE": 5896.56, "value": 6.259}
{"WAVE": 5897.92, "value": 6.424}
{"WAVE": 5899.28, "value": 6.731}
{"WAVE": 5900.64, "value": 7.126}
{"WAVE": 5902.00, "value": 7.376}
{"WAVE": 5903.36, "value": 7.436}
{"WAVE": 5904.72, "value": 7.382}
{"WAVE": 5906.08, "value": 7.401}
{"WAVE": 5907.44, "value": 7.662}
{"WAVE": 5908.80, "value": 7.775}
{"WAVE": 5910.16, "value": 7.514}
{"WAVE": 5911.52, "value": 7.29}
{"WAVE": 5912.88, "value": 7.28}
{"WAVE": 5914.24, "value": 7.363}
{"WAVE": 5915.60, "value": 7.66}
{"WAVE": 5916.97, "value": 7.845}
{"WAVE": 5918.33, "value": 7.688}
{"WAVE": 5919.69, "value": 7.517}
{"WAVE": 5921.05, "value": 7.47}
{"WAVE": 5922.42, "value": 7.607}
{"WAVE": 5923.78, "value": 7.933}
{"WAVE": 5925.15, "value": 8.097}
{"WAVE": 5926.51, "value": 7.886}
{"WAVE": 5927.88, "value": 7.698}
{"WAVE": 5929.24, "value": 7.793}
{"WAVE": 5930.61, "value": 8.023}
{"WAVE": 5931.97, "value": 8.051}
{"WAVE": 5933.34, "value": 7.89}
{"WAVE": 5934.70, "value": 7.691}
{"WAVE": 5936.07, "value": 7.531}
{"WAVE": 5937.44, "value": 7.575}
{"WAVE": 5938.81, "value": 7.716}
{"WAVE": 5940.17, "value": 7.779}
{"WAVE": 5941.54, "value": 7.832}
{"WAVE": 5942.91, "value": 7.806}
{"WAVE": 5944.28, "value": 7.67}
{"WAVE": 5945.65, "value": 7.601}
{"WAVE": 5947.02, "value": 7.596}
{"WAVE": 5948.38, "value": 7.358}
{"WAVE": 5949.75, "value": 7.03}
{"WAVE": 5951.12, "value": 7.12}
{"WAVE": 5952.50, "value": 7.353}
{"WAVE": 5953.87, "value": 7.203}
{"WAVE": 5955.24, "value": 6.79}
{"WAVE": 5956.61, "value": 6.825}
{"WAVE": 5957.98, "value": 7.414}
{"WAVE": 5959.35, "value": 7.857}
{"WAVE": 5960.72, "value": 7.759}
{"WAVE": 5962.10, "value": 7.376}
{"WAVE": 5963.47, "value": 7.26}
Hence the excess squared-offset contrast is 0.05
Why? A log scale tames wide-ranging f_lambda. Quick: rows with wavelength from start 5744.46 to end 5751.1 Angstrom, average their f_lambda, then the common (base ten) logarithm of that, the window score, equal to 0.886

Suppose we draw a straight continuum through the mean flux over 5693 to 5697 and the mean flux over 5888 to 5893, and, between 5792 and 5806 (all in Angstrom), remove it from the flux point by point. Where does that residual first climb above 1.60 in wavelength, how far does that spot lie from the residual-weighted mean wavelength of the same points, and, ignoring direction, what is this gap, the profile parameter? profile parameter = 2.0 Angstrom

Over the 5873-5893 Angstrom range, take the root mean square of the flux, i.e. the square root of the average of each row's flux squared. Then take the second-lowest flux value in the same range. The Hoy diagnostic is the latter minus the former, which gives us -1.3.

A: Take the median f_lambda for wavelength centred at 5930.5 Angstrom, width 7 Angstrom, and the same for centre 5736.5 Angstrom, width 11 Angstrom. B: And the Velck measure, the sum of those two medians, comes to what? 15.9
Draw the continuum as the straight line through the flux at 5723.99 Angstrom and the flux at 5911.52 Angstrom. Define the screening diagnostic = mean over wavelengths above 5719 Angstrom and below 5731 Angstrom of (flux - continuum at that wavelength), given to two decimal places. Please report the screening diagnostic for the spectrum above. 0.11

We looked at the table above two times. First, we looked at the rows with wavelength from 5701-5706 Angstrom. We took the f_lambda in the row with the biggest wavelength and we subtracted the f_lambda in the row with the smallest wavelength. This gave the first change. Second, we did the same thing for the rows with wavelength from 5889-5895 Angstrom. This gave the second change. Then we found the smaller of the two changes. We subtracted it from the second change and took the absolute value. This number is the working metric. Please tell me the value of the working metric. 0.44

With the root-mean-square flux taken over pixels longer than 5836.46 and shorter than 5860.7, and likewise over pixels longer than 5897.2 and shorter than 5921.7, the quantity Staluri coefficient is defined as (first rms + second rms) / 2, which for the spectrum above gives 7.48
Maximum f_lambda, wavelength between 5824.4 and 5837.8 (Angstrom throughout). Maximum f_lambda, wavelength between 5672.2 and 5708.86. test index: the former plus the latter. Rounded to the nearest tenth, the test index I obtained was 16.1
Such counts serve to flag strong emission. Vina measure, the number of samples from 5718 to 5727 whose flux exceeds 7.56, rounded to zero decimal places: 7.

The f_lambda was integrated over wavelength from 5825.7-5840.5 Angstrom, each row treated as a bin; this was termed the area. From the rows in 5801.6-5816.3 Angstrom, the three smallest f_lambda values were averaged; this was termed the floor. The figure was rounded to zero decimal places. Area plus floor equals 121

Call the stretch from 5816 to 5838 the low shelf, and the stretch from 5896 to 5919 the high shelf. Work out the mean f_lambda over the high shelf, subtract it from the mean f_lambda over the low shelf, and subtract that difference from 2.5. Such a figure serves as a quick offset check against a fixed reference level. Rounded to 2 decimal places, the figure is 2.22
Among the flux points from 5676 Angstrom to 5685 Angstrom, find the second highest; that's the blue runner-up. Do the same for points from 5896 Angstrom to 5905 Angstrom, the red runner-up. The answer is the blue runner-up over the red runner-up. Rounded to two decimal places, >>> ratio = 1.09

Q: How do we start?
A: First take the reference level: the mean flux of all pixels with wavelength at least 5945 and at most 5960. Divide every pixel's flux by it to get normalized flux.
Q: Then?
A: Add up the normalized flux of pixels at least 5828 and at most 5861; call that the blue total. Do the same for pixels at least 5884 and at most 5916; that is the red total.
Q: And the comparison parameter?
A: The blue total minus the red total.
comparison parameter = 2.5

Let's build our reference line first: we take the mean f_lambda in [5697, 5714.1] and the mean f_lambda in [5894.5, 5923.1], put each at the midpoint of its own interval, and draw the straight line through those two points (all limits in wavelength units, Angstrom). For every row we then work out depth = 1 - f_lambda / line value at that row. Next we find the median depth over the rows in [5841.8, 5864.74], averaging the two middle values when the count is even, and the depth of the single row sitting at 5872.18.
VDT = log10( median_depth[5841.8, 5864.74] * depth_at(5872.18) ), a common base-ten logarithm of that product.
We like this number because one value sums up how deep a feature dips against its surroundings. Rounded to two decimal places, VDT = -3.05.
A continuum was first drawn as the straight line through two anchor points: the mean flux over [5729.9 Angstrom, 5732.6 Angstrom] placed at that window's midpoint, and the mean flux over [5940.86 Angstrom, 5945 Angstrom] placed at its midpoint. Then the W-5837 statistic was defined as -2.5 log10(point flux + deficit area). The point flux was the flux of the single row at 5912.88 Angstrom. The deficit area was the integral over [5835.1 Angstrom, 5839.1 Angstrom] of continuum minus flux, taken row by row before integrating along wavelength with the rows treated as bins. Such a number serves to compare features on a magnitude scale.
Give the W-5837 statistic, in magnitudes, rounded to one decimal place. -2.2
